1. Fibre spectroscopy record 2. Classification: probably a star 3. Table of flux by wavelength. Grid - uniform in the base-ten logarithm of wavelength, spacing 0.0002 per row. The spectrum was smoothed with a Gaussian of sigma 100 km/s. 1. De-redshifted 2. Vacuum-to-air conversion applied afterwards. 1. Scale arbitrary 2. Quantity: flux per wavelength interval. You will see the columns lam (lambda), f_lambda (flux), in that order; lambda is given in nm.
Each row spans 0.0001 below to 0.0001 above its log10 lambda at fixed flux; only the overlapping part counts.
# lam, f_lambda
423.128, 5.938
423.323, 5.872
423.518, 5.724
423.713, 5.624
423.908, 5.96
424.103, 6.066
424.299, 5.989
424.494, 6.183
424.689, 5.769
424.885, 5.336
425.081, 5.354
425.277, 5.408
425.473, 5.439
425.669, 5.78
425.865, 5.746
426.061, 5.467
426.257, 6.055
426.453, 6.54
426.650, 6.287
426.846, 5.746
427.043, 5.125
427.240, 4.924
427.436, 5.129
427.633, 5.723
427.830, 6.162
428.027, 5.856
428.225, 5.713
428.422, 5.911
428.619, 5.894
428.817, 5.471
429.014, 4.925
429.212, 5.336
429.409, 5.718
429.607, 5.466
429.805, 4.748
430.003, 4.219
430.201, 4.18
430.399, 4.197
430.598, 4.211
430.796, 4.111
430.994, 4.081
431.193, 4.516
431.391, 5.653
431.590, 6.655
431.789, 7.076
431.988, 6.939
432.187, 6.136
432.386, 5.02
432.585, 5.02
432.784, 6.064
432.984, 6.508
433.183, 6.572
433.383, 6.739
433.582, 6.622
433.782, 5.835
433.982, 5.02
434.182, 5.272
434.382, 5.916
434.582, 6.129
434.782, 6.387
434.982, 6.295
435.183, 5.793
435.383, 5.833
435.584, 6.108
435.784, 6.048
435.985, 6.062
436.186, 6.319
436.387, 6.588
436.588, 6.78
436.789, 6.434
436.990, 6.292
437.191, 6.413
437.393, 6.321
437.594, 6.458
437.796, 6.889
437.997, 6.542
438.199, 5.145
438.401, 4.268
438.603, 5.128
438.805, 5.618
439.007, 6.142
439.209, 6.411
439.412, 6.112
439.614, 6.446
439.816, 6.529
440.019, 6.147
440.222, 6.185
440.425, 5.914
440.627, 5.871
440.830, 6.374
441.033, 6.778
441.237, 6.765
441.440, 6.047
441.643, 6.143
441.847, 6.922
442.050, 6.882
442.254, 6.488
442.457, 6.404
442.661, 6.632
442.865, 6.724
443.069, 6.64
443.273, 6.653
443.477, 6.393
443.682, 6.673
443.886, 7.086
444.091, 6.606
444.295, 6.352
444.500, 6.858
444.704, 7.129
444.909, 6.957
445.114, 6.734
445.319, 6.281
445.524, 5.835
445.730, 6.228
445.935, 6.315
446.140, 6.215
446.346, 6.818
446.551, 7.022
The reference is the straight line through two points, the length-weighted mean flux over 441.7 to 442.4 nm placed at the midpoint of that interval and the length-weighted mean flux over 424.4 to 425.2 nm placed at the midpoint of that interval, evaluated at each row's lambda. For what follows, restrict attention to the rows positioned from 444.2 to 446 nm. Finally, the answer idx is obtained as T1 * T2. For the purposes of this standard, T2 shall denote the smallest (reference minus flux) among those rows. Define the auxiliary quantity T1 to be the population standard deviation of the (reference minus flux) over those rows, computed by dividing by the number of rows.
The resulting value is -0.11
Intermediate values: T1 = 0.4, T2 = -0.26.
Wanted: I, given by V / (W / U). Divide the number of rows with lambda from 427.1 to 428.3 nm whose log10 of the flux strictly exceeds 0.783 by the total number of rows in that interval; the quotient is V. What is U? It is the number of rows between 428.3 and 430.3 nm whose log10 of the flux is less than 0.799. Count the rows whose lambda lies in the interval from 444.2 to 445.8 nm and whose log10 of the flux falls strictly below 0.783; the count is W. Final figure 1.67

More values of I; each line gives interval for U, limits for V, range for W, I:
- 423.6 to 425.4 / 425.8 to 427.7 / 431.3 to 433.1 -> 0.45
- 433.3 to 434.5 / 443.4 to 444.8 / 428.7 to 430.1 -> 0.57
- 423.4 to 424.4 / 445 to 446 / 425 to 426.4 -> 0.57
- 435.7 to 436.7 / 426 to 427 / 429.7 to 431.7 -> 0.09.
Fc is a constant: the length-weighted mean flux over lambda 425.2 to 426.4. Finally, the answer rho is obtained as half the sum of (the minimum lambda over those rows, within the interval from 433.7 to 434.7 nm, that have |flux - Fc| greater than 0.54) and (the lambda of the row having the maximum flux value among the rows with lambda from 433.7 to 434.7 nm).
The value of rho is 434.28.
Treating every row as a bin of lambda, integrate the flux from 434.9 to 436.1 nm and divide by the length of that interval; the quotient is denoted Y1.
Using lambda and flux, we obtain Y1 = 6.0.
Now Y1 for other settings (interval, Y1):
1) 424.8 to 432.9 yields 5.4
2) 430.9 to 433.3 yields 5.9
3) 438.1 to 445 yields 6.3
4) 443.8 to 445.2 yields 6.8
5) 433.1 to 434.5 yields 6.0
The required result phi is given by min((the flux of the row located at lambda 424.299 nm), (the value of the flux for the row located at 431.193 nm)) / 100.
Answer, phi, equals 0.045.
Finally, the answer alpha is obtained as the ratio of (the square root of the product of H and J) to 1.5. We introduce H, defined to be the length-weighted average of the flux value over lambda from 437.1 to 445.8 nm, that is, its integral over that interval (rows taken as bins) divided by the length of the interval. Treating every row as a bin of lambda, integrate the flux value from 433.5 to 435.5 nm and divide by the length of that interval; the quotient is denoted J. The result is 4.08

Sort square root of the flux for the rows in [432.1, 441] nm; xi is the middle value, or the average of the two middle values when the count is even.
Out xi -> 2.48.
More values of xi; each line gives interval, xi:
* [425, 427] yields 2.40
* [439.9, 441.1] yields 2.48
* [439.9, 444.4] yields 2.56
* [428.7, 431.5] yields 2.15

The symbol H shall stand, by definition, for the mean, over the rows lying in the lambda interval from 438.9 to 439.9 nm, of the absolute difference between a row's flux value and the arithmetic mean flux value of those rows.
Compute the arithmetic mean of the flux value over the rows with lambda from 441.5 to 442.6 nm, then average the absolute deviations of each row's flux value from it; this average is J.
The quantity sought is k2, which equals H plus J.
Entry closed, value 0.4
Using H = 0.16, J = 0.27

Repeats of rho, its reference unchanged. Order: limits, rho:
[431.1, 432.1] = 431.49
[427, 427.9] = 427.44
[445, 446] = 445.11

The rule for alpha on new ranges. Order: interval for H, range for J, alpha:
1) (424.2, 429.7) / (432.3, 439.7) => 3.90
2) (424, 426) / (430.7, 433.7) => 3.85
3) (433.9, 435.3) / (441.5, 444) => 4.15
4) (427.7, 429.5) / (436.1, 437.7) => 4.03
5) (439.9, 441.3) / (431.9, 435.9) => 4.09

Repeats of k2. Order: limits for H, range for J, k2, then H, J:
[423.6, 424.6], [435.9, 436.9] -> 0.3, 0.14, 0.20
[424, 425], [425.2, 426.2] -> 0.4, 0.25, 0.16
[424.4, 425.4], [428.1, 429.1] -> 0.6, 0.29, 0.31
